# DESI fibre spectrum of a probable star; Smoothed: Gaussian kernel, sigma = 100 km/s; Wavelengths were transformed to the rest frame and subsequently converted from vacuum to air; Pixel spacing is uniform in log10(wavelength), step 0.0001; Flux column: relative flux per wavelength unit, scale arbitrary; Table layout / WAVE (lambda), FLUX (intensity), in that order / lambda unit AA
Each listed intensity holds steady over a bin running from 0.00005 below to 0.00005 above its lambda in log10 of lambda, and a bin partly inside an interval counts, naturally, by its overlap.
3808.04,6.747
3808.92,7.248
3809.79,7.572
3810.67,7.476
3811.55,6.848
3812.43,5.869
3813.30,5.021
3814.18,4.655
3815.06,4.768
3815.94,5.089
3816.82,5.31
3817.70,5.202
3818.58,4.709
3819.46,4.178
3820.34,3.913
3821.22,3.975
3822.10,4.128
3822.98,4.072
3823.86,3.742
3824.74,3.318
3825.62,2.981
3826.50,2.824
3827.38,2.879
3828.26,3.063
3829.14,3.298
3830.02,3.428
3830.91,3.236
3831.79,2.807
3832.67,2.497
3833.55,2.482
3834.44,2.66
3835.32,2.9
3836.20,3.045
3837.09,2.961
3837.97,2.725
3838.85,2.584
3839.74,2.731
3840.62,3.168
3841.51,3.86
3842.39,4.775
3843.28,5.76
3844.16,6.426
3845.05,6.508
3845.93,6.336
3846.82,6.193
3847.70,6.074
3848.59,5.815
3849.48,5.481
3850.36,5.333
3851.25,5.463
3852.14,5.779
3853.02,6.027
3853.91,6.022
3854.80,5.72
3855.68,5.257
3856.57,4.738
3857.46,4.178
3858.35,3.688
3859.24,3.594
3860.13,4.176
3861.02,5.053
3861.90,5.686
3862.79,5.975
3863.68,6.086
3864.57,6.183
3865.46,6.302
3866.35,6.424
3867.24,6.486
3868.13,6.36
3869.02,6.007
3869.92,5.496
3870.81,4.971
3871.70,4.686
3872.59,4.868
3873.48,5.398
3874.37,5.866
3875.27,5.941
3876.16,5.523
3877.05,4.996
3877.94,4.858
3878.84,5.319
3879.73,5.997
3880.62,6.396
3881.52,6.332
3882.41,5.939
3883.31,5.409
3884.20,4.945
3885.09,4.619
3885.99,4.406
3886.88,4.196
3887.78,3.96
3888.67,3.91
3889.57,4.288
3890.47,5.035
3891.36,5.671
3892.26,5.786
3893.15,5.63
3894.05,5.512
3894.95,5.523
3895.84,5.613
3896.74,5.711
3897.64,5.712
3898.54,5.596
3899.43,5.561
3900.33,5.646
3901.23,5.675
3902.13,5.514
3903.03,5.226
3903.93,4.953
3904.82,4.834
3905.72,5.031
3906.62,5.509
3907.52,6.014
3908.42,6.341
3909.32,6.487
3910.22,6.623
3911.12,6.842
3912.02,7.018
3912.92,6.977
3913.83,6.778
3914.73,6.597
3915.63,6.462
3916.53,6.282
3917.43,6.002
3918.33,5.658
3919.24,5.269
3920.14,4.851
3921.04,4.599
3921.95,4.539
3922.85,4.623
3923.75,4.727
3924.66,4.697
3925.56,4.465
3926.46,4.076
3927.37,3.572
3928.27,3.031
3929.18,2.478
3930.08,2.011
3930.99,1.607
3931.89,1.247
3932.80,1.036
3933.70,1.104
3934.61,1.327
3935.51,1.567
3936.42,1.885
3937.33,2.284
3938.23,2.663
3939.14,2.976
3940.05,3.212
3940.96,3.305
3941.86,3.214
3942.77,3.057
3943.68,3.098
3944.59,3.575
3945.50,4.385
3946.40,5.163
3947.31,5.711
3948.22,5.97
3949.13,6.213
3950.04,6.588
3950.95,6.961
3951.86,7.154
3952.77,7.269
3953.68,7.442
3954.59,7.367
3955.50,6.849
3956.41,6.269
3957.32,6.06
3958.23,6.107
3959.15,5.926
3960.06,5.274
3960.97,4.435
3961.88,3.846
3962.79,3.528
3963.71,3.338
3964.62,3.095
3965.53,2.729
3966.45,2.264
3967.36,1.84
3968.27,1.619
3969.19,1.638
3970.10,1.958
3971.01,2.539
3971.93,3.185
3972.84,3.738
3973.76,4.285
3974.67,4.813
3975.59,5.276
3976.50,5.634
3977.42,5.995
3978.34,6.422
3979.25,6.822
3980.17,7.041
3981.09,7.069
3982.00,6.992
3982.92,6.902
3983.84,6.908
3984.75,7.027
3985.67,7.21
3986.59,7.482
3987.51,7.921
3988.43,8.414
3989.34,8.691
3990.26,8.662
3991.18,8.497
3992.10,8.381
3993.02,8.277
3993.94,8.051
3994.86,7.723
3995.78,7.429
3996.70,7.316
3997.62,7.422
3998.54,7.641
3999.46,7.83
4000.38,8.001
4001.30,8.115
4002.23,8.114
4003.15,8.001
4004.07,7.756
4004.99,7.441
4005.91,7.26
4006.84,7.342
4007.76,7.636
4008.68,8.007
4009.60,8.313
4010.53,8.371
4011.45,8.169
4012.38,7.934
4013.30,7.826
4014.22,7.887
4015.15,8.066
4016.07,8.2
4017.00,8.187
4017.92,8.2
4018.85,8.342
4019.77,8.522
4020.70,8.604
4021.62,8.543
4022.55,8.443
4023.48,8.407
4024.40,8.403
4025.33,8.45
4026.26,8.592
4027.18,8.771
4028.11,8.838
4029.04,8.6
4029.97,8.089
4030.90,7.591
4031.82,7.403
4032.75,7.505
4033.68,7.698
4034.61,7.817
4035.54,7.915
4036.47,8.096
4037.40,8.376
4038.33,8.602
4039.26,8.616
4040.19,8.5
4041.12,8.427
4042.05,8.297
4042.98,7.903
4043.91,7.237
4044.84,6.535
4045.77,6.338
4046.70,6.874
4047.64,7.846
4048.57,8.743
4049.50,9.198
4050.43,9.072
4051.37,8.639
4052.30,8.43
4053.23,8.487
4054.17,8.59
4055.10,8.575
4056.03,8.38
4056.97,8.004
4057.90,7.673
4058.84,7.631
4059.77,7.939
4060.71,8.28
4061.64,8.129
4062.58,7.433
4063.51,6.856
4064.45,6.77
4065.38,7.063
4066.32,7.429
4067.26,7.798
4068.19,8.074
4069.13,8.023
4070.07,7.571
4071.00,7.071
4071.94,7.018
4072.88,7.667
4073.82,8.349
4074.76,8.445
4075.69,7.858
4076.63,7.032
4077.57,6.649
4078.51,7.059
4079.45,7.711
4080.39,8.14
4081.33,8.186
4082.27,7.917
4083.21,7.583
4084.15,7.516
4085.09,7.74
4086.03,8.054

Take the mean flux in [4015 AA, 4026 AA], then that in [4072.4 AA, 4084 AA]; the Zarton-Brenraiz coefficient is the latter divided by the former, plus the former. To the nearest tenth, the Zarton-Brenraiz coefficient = 9.3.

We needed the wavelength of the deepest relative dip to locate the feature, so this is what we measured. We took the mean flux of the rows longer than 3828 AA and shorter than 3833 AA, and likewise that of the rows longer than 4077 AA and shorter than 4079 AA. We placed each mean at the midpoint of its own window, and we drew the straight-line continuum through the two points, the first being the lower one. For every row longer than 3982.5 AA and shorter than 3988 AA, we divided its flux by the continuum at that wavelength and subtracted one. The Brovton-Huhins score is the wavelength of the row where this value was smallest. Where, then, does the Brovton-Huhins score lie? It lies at 3983.84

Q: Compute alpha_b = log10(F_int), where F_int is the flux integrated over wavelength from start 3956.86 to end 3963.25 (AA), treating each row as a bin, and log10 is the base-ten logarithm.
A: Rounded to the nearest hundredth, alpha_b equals 1.51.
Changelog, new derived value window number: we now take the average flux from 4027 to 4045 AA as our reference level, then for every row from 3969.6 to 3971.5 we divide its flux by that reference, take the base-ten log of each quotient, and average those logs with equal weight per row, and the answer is -0.56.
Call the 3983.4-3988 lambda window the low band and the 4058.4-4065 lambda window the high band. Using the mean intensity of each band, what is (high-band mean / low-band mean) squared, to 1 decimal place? 1.1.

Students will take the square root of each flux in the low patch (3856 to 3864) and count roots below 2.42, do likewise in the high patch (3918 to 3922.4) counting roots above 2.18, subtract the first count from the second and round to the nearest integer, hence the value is -4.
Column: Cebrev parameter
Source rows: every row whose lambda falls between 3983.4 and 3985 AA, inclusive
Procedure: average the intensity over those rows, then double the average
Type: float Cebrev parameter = 14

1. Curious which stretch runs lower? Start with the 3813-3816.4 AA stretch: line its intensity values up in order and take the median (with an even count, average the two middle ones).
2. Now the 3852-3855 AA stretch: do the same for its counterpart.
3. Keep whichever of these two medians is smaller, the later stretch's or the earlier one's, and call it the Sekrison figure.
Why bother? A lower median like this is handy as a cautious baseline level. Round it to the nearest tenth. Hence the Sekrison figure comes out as 4.9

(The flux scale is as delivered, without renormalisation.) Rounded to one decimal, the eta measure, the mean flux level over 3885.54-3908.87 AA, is 5.3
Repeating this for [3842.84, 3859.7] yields 5.5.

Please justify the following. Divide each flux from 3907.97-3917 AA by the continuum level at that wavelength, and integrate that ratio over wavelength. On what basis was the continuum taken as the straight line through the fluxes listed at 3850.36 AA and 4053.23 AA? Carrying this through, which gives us 9.5 AA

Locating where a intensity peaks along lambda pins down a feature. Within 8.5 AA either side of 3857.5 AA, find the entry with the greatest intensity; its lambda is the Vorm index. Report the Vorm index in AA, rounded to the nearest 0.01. 3865.46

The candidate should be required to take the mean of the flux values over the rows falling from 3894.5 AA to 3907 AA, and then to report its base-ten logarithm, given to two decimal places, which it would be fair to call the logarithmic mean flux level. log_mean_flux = 0.74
